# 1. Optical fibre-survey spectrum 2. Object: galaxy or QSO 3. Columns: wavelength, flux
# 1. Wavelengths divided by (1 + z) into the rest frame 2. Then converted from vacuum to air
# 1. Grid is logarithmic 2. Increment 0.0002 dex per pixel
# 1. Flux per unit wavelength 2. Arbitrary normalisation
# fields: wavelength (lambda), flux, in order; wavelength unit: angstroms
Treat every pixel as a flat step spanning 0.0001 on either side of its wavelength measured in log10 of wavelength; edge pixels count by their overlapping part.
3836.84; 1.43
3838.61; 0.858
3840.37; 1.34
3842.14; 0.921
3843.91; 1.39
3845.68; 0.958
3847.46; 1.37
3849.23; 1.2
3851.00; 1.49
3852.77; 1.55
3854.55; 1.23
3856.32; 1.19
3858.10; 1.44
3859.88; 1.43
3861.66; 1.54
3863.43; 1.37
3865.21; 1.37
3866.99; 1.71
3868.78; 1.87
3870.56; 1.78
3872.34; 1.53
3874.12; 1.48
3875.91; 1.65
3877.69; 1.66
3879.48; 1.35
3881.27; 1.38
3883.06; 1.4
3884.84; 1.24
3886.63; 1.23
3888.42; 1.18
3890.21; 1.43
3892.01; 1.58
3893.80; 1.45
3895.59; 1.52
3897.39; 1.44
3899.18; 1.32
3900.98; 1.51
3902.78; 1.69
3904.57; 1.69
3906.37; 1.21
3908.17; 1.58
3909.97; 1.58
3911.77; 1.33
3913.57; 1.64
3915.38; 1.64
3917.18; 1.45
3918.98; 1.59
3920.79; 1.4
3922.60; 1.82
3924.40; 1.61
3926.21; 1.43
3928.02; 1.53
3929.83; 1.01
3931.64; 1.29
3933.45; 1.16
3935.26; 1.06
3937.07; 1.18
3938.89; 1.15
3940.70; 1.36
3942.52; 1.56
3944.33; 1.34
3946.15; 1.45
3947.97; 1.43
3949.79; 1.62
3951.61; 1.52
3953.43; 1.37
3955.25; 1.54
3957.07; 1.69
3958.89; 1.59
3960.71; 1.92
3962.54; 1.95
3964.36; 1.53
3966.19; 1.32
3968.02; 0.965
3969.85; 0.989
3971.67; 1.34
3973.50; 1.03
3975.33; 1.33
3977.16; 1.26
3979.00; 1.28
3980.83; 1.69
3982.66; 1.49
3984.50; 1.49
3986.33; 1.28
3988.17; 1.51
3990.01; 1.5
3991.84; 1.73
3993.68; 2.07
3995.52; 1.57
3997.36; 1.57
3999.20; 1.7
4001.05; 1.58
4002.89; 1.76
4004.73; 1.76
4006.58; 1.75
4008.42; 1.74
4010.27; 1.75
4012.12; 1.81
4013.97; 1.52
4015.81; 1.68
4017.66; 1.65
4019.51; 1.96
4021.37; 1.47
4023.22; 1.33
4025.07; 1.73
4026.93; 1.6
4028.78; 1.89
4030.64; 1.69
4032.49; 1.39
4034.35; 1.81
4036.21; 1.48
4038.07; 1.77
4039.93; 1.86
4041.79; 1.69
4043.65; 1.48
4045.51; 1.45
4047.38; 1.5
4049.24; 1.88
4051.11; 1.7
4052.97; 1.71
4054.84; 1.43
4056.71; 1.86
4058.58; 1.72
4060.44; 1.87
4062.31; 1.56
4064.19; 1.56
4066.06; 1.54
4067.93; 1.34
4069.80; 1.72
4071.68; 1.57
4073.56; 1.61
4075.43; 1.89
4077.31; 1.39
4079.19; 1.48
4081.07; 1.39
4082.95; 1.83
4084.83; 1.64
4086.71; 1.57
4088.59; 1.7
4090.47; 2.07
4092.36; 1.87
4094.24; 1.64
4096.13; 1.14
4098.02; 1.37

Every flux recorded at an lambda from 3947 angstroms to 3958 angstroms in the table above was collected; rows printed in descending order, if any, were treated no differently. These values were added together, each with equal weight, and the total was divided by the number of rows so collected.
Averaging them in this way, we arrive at 1.5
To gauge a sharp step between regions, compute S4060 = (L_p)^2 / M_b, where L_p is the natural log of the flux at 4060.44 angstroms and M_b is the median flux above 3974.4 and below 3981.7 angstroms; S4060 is 0.30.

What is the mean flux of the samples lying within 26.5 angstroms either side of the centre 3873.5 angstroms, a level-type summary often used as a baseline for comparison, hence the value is 1.45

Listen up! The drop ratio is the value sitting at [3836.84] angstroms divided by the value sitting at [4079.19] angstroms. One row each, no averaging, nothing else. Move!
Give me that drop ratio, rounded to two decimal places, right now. 0.97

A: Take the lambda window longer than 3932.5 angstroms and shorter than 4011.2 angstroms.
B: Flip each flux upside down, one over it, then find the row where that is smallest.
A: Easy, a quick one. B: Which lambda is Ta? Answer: 3993.68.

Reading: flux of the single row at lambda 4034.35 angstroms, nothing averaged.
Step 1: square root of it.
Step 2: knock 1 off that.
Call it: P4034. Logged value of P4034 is 0.35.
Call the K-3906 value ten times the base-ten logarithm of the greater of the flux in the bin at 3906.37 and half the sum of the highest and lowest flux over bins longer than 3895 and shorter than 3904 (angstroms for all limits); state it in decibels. 1.78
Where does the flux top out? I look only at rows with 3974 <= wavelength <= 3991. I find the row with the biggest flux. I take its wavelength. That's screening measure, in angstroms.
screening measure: 3980.83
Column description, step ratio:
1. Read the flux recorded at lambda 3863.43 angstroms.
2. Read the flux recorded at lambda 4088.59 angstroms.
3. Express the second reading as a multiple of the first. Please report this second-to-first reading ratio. 1.24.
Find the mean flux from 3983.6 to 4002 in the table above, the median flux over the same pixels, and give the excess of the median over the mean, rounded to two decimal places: -0.03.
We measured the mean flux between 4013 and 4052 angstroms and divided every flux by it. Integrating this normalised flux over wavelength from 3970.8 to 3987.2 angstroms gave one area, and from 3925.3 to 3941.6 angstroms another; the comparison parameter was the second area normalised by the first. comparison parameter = 0.91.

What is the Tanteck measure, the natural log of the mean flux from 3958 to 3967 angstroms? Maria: 0.51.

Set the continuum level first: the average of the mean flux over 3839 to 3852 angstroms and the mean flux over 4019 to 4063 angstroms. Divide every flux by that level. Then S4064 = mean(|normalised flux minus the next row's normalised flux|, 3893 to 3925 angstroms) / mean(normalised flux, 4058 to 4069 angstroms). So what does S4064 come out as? 0.118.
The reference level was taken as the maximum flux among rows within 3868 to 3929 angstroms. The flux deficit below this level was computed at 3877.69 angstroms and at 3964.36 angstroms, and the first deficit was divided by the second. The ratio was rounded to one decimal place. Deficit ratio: 0.6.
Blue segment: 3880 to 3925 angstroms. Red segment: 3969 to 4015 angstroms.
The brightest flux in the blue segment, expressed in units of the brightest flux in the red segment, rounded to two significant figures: 0.88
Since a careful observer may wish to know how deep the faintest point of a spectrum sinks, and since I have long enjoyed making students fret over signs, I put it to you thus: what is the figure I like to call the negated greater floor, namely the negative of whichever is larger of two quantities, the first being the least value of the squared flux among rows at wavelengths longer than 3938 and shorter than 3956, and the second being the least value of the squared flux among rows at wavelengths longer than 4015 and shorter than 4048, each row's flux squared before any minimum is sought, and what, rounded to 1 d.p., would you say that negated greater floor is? -1.8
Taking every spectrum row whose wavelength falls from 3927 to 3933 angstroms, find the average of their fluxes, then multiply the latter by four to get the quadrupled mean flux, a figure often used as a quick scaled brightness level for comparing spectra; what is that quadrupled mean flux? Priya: 5.1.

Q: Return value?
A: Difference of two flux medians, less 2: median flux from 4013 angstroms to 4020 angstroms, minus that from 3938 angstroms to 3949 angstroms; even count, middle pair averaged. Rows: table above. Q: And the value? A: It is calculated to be -1.73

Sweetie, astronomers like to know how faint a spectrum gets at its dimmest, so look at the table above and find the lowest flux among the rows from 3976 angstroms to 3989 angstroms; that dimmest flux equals 1.26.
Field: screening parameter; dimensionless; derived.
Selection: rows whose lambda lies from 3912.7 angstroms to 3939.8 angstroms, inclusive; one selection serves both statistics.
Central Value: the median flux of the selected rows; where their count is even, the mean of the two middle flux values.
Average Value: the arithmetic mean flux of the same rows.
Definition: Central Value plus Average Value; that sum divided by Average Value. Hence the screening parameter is 2.02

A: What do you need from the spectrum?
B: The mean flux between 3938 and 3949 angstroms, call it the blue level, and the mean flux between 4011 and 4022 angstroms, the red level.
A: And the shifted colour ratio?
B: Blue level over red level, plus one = 1.82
